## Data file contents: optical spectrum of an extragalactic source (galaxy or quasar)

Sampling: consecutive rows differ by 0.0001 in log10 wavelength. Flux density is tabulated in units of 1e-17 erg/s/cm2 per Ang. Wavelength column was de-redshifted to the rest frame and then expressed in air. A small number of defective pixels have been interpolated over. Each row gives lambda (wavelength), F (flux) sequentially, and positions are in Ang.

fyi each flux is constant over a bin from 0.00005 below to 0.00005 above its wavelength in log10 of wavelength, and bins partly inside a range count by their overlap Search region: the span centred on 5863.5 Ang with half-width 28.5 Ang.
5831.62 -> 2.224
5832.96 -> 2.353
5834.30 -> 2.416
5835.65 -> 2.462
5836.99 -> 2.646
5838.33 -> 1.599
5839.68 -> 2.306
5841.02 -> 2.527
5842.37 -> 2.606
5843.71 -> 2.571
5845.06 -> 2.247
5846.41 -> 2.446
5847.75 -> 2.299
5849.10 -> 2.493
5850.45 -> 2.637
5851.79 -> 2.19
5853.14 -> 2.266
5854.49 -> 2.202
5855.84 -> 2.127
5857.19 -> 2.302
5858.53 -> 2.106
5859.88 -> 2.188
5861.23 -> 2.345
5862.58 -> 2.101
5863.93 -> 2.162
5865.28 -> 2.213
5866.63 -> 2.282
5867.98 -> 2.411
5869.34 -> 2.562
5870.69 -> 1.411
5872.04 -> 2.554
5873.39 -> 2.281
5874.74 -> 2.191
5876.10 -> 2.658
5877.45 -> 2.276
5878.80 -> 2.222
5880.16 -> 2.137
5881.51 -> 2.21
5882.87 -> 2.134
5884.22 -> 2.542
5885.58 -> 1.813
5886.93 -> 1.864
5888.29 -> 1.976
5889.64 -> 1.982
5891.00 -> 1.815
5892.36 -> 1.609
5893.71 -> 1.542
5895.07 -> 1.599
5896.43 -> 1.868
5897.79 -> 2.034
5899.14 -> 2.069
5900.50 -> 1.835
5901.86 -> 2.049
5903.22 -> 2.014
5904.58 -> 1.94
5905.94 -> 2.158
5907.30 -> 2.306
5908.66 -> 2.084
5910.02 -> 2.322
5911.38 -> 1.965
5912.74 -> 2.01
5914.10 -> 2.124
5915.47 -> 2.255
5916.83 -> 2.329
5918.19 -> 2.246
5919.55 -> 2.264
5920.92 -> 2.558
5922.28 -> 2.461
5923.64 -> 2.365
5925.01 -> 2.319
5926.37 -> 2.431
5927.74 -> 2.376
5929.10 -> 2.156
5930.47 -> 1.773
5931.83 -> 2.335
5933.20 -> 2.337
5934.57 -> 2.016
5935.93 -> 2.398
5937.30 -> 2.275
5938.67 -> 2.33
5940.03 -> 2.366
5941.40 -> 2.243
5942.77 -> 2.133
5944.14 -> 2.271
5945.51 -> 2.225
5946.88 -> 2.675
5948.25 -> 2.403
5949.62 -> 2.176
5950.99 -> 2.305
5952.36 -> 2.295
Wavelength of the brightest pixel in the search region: 5876.10 Ang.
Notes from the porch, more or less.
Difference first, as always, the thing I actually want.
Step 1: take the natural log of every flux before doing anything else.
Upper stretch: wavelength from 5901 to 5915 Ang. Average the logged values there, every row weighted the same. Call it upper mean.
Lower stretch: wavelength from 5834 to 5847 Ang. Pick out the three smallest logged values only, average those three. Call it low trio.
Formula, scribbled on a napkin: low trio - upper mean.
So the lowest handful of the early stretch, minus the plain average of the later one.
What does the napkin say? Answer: -0.03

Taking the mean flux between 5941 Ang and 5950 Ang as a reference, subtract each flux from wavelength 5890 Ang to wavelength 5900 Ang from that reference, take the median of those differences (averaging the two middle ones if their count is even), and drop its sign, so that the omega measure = 0.49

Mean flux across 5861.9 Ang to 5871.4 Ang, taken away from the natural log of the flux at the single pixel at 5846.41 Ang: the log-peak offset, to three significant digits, -1.27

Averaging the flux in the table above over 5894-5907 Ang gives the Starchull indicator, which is 1.95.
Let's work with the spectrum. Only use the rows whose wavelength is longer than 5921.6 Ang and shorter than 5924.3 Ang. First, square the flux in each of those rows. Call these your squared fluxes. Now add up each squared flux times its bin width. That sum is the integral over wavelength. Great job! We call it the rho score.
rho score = 16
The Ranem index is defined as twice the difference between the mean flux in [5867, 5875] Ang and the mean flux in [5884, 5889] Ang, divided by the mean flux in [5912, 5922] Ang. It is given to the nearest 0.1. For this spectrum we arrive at 0.2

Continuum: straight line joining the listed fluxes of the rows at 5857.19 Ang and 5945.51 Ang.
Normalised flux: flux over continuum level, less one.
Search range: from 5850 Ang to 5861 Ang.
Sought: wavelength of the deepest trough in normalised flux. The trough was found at 5858.53 Ang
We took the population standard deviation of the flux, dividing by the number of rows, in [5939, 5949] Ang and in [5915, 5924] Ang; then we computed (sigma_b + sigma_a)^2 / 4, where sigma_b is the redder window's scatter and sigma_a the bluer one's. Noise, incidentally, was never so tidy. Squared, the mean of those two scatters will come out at 0.019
